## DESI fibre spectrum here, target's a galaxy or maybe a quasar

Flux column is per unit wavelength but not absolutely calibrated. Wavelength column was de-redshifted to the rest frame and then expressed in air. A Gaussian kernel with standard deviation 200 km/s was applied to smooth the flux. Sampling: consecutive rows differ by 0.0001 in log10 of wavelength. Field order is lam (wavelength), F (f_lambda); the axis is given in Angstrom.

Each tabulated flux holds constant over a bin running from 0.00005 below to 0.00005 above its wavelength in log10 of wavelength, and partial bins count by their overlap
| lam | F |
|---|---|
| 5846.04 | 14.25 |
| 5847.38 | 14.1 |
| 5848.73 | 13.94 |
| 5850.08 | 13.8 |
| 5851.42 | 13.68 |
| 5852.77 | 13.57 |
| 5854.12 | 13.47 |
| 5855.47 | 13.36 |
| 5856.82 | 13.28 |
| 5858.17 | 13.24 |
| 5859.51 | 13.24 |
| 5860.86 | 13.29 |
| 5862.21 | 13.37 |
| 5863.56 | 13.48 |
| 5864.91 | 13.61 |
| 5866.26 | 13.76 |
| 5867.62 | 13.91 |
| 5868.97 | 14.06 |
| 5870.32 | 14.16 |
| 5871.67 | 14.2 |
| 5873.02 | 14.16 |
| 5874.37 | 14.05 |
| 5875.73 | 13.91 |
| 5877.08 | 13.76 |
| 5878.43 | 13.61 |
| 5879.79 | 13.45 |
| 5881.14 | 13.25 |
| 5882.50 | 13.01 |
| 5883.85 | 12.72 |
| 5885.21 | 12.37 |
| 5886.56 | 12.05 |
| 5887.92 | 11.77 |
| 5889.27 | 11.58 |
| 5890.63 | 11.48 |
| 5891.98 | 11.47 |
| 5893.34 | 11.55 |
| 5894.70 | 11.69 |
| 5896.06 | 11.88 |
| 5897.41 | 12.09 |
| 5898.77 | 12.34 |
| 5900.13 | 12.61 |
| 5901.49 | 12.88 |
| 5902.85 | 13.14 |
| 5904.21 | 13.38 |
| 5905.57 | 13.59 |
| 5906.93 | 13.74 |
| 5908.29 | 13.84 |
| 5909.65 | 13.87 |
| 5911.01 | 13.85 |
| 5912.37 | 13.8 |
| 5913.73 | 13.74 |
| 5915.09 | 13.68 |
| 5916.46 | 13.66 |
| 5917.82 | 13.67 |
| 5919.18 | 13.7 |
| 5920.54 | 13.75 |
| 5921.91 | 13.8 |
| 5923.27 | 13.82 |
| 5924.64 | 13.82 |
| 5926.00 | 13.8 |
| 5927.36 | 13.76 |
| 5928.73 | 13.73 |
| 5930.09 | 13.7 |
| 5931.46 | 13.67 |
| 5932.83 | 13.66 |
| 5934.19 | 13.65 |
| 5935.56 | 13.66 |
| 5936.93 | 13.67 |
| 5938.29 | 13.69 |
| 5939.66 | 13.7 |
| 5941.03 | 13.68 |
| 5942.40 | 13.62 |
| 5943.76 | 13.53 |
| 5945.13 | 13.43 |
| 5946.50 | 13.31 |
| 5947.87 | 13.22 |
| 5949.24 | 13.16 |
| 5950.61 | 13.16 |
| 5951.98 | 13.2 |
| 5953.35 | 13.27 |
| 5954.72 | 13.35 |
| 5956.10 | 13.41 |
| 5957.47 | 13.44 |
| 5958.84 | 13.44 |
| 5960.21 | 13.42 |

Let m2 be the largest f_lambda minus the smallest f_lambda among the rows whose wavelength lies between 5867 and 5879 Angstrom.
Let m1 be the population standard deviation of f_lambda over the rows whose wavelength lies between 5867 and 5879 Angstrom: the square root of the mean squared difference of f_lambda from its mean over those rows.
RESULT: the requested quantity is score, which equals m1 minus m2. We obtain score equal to -0.4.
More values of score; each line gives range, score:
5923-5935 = -0.1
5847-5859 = -0.6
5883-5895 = -0.8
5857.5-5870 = -0.5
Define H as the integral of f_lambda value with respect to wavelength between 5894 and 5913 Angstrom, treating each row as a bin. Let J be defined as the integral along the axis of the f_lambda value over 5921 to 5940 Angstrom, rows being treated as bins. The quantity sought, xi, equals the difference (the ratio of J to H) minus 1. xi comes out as 0.052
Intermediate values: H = 248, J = 261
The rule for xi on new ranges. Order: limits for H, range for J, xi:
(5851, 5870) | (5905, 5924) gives 0.016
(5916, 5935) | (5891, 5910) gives -0.077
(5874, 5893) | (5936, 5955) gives 0.058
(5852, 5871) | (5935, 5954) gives -0.008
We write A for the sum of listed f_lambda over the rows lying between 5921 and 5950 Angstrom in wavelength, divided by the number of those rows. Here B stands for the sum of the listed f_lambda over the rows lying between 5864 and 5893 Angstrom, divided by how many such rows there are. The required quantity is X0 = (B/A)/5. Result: 0.193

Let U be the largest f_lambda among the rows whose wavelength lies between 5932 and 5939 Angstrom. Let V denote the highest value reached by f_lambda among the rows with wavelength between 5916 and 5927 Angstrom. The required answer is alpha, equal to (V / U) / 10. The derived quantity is 0.101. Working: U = 13.69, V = 13.82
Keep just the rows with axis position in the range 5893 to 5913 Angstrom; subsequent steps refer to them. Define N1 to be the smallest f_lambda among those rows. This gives 11.55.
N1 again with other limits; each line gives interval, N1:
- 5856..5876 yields 13.24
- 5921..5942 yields 13.65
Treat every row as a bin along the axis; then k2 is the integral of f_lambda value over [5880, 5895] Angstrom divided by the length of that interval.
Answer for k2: 12.1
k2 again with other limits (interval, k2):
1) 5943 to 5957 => 13.3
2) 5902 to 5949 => 13.6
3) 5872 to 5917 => 13.0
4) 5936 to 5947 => 13.6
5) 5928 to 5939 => 13.7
